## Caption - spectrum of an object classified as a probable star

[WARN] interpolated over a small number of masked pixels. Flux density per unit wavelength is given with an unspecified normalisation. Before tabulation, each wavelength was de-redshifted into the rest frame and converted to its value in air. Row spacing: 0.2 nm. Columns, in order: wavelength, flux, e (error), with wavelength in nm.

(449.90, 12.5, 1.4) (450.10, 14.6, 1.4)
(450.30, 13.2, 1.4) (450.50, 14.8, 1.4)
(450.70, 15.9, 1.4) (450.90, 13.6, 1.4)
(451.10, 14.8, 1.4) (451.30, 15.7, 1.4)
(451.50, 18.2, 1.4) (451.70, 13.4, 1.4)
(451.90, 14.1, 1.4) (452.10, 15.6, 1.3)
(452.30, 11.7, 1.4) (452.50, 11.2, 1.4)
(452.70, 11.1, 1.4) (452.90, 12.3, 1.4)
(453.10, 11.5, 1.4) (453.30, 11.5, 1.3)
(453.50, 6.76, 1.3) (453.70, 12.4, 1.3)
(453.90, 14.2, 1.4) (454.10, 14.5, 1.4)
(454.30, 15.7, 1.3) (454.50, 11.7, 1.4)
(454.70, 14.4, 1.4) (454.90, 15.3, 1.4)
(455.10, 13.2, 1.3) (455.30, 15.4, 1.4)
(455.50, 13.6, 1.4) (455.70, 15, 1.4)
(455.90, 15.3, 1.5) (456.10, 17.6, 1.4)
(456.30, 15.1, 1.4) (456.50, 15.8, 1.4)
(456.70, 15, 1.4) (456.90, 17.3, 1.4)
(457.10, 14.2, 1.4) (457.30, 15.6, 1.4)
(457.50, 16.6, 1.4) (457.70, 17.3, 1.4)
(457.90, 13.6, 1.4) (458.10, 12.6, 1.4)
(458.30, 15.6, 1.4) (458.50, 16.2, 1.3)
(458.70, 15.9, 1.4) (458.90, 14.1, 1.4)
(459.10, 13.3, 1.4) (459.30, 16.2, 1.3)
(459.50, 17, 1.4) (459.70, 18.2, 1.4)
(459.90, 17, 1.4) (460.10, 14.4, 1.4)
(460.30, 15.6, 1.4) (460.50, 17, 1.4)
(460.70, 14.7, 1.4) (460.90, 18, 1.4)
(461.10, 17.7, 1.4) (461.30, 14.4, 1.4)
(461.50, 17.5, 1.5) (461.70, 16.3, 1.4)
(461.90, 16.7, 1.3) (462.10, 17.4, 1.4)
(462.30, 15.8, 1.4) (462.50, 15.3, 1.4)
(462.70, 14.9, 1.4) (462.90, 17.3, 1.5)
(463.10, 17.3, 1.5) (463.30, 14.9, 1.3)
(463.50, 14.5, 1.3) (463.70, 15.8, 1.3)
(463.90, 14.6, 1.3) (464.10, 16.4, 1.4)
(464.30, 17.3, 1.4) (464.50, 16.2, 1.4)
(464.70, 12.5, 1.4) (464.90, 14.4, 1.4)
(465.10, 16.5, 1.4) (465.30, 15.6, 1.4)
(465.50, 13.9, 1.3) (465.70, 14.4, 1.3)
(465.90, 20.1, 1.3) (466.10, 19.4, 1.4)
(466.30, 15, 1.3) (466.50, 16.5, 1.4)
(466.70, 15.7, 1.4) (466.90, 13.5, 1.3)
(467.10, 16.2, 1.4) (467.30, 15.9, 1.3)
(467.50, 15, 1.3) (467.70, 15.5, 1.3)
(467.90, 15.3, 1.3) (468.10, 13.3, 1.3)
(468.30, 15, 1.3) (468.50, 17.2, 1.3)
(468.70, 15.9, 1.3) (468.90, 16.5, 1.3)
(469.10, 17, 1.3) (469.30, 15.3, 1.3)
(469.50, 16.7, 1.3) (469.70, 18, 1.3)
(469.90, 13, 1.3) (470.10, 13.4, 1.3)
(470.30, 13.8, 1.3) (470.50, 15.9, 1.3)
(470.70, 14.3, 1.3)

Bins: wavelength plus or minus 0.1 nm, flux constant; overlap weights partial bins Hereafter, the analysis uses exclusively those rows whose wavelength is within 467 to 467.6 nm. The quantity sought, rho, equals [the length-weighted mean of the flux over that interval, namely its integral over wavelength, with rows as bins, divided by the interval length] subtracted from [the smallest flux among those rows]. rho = -0.7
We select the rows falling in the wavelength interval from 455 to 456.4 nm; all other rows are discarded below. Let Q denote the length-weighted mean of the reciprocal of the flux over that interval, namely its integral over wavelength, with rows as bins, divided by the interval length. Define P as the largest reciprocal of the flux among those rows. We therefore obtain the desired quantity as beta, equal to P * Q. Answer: 0.0051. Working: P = 0.0758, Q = 0.067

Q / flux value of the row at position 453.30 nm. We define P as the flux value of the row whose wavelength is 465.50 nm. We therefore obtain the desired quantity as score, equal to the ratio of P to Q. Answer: 1.21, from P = 13.9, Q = 11.5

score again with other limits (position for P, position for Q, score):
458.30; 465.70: 1.08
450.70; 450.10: 1.09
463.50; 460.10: 1.01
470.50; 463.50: 1.10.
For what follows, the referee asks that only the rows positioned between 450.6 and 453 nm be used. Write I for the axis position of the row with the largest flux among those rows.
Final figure 451.50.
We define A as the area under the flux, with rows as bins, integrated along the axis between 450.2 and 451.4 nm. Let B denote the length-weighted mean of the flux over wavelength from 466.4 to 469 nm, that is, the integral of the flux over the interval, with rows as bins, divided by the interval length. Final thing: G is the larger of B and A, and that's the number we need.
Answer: 18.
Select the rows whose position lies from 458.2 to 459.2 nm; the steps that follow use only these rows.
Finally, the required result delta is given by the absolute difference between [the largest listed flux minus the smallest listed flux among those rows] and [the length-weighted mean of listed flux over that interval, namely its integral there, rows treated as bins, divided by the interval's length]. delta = 12.1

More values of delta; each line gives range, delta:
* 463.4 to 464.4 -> 12.9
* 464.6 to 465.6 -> 10.6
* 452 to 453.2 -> 7.7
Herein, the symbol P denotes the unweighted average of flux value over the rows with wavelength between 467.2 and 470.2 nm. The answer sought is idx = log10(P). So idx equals 1.19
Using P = 15.5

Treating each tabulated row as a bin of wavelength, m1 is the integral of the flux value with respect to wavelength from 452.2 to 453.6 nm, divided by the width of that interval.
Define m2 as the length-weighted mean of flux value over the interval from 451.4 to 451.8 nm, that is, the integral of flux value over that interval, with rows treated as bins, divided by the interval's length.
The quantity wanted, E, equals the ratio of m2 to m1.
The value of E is 1.45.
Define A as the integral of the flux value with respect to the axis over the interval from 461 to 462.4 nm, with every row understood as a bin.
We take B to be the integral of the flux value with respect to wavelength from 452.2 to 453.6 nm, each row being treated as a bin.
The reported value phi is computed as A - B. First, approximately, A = 23.16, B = 15.2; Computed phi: 7.9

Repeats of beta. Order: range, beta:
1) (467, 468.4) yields 0.0050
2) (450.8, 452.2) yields 0.0050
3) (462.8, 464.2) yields 0.0044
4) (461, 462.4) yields 0.0042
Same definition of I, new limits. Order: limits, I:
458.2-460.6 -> 459.70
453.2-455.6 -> 454.30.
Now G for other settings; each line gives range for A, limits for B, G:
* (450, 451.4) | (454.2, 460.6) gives 21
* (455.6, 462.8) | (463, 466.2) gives 114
